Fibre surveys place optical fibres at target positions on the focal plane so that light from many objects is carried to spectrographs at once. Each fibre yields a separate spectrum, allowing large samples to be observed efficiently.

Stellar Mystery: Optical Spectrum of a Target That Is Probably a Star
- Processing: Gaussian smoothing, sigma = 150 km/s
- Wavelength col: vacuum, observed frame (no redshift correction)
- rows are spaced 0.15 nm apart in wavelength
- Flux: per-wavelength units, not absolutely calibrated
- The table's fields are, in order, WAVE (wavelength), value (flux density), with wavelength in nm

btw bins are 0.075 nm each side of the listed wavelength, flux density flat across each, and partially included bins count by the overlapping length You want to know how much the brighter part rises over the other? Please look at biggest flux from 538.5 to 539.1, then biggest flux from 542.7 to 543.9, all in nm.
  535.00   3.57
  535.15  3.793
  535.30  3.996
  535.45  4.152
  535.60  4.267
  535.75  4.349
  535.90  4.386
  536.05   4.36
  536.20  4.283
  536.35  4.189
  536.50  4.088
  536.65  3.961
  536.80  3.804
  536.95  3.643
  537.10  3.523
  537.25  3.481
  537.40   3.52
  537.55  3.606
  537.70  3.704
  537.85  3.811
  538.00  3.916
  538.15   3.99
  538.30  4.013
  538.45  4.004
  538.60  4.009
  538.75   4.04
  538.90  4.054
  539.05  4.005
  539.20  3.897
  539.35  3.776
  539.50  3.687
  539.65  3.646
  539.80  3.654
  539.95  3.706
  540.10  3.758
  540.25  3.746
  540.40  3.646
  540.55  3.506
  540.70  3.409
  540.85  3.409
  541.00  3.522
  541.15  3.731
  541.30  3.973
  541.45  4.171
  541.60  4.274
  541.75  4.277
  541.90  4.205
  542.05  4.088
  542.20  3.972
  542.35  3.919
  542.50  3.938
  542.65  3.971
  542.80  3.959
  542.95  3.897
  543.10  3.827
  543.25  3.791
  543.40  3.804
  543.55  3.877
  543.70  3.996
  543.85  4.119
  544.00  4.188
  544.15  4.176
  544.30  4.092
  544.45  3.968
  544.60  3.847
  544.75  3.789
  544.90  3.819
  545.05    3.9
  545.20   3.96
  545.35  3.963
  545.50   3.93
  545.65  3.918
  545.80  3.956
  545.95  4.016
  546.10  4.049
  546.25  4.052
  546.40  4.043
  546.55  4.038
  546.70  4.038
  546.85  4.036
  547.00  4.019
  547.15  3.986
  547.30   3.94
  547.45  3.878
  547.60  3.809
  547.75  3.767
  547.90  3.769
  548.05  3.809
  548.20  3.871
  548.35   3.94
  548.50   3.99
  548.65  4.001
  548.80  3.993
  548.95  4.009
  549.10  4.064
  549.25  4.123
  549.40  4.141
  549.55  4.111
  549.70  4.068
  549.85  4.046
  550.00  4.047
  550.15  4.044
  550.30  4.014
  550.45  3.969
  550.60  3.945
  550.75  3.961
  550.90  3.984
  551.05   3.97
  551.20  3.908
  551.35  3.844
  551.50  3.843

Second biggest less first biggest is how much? 0.1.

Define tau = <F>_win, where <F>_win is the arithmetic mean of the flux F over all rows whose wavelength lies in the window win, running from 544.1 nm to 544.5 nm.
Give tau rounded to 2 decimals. 4.08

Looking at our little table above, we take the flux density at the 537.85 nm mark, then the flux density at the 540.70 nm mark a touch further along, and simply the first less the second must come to 0.4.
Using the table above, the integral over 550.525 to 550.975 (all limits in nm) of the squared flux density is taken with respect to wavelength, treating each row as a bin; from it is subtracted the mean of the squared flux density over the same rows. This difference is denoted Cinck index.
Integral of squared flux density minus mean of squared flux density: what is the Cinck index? -8.6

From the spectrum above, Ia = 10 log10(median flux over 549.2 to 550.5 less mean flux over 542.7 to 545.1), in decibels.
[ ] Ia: -10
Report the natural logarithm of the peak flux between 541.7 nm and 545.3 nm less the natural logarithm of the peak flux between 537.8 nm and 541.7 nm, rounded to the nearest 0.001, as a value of 0.001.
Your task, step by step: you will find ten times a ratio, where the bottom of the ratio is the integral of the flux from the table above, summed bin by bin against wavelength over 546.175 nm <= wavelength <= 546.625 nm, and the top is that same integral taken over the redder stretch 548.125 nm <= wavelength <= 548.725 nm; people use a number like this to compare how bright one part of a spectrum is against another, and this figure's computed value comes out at 13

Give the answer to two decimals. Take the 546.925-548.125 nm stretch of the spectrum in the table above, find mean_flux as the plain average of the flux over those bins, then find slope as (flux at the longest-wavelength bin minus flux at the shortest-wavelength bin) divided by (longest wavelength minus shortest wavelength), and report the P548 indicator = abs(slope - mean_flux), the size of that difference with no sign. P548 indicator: 4.07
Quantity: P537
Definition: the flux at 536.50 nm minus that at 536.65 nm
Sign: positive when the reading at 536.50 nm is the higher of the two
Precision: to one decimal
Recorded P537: 0.1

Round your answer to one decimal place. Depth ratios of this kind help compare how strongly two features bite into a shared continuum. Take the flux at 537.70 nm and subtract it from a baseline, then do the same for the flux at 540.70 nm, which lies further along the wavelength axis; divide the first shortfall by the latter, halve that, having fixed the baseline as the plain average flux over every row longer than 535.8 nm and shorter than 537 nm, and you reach 0.3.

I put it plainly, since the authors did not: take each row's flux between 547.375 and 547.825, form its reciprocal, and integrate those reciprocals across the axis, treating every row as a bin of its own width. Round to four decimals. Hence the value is 0.1179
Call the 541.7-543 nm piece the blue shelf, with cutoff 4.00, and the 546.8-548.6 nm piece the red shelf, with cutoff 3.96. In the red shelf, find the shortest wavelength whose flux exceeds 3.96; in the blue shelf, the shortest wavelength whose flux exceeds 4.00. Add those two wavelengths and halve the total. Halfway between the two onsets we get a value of 544.30 nm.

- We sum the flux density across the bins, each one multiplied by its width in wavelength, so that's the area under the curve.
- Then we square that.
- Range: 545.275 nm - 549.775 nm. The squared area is 320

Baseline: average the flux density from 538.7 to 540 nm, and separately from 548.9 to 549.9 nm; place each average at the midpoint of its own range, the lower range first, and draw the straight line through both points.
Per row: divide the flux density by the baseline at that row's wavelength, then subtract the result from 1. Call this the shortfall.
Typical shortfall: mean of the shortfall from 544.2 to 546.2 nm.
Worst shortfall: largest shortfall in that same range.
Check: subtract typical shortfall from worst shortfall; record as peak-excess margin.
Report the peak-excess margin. 0.04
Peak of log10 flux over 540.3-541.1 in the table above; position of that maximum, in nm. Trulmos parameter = 540.40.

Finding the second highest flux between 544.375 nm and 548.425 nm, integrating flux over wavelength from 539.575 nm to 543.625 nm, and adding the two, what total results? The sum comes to 19.6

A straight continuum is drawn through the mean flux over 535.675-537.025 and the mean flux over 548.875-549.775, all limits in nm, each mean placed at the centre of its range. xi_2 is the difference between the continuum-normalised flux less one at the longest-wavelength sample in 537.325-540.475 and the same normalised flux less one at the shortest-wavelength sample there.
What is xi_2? 0.032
